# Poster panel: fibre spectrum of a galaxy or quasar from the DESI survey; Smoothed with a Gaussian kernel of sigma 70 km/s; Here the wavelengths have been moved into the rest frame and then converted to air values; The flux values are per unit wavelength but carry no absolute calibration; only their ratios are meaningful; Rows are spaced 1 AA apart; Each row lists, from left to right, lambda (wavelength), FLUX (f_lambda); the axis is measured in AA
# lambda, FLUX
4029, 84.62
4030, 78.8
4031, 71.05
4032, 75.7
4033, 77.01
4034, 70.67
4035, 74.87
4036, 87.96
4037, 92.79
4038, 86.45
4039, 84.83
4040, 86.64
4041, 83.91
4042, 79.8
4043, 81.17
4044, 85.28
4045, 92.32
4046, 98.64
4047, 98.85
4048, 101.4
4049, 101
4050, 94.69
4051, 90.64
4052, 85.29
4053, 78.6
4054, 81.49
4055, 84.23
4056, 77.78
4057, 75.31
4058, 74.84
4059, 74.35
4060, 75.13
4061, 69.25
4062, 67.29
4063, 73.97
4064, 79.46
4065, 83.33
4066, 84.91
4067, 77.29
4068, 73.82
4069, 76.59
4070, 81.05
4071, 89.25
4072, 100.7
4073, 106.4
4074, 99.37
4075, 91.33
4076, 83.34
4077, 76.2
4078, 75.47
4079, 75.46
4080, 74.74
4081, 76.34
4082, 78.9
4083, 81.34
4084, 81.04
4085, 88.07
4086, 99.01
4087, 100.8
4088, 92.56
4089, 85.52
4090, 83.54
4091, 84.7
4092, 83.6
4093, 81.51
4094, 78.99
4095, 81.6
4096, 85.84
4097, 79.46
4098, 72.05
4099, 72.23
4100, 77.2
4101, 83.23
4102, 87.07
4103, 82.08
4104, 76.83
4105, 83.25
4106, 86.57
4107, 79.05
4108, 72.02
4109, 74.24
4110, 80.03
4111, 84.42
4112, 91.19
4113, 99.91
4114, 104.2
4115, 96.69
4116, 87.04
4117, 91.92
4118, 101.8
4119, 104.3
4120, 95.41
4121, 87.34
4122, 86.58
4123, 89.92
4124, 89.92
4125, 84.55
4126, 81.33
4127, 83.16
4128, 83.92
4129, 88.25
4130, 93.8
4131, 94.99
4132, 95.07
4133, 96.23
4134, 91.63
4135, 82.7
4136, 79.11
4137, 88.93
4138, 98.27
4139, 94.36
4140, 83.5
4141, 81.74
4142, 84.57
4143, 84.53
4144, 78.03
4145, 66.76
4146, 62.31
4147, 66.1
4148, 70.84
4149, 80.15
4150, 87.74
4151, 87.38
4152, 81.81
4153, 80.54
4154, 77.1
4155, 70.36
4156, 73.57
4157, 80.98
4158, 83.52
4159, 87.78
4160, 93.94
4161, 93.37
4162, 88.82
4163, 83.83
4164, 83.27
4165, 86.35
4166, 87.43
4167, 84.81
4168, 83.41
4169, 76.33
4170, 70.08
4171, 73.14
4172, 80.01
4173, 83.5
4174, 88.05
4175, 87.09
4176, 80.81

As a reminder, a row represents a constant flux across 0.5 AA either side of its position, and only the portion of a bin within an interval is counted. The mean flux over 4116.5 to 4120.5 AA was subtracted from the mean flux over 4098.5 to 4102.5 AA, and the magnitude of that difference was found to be 18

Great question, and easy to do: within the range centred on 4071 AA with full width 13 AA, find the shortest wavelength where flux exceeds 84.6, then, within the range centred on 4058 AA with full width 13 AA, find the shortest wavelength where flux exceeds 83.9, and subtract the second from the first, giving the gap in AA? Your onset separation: 14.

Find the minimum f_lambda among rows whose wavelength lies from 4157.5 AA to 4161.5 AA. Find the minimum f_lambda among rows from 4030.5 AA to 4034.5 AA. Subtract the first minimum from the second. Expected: -13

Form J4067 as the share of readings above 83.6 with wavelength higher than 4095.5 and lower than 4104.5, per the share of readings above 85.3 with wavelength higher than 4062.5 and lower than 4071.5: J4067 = 2.0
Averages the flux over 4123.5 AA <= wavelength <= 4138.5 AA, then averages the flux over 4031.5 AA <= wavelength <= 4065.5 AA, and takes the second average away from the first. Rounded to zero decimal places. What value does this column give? 6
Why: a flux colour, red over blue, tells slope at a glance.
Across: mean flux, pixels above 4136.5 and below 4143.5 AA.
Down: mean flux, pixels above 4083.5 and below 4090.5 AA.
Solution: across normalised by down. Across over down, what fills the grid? 0.98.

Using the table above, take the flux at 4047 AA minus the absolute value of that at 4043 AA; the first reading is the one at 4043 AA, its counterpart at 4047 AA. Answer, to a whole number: 18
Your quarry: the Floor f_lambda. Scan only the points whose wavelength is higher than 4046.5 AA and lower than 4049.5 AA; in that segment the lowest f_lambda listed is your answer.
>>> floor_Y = 98.85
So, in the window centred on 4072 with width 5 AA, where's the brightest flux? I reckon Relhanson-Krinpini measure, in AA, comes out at 4073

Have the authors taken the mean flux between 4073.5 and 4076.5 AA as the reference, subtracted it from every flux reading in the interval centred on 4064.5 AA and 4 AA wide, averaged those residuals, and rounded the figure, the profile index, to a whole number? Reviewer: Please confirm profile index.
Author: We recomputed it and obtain -11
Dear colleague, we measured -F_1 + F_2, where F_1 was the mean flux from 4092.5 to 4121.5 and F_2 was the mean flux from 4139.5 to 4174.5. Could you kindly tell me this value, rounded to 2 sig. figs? -4.7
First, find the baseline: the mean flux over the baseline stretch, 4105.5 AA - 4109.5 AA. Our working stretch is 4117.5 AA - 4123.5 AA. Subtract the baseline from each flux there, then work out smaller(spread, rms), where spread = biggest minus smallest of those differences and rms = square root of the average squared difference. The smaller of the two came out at 18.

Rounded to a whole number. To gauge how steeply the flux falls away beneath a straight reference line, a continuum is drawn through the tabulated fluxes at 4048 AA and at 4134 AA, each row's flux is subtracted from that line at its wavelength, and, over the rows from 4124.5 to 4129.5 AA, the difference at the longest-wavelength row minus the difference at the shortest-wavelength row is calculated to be -4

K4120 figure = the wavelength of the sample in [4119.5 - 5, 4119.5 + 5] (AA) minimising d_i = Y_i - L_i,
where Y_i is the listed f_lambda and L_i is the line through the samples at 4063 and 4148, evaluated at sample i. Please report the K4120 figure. 4122 AA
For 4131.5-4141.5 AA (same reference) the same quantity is 4136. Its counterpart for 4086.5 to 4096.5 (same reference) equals 4094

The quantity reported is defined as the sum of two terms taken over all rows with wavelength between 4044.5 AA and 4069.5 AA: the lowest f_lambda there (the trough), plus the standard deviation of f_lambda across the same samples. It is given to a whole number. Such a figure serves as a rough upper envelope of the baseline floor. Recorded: 77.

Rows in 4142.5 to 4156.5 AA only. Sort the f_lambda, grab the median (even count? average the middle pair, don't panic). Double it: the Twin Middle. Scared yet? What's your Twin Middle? 155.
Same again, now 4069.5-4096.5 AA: 167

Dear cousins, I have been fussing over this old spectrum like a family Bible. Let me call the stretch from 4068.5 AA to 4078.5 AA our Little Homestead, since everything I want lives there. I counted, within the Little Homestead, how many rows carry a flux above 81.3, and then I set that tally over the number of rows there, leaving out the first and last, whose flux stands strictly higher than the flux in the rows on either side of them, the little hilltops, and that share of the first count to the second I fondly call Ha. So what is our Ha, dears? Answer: 6.0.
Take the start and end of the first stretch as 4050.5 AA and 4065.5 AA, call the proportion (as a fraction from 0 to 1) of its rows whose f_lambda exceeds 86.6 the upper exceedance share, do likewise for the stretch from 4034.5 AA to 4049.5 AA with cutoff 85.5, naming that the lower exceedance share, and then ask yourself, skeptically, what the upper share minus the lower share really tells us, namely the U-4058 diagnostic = -0.5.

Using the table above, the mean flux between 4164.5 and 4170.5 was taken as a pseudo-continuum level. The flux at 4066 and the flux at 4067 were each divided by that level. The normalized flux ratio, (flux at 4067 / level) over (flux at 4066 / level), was 0.91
